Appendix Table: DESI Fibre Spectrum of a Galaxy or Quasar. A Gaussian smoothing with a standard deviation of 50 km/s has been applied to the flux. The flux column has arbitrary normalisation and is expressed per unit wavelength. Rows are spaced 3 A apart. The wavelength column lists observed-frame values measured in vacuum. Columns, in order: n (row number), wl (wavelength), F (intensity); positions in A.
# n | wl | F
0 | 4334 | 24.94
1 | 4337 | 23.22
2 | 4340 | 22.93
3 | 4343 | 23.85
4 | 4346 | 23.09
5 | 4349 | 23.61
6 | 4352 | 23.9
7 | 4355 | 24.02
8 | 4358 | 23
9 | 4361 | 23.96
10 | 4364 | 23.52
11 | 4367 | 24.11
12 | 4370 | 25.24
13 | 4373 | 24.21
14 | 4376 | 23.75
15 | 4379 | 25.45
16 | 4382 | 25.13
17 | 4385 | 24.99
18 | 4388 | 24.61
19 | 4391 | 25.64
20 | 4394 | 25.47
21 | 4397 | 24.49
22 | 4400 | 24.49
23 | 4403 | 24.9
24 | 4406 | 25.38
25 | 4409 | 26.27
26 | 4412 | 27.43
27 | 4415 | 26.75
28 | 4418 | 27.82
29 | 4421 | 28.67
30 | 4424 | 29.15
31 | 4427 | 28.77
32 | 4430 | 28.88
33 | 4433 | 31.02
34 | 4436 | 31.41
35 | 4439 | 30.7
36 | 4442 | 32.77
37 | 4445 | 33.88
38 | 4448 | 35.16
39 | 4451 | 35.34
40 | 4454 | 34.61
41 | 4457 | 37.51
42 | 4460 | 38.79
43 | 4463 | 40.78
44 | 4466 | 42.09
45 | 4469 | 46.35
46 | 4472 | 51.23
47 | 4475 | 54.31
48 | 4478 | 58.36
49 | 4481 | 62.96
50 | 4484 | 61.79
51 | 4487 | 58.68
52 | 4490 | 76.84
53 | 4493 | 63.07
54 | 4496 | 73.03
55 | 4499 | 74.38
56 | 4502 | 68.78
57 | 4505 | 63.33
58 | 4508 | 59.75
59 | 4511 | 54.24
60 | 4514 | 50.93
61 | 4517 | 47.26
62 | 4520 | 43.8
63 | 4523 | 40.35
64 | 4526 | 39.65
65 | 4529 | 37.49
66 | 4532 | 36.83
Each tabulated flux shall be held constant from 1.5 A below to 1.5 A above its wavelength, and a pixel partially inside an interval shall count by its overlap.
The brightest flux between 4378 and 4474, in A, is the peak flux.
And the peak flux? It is 51.23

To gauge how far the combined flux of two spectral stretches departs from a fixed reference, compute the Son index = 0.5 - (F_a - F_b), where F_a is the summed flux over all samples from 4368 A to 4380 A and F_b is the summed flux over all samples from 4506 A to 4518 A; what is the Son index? 114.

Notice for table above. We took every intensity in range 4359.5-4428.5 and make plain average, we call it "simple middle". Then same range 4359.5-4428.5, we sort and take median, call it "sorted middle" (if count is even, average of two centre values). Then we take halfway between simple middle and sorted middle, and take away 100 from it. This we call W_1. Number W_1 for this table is -74.5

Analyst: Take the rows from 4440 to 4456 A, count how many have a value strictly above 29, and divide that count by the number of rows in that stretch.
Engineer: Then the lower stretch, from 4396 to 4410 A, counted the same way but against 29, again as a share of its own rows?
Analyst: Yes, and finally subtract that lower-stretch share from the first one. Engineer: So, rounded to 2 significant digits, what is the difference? 1.0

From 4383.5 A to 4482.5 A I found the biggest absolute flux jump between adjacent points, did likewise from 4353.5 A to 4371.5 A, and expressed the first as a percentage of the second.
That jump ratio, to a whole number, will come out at 432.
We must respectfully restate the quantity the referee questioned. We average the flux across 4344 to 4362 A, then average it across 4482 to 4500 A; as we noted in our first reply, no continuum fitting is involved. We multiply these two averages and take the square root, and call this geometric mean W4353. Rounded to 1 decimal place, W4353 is 40.0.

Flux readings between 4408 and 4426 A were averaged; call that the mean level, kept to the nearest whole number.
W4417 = 28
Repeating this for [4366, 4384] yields 25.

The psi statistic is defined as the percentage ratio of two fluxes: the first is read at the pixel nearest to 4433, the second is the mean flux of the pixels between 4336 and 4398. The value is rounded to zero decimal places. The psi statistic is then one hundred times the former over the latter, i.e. 128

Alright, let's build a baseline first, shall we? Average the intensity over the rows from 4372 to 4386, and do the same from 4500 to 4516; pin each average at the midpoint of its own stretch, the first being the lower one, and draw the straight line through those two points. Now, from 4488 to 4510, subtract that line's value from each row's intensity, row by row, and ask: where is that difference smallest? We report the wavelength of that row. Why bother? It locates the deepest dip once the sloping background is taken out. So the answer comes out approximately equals 4508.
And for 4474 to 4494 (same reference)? 4475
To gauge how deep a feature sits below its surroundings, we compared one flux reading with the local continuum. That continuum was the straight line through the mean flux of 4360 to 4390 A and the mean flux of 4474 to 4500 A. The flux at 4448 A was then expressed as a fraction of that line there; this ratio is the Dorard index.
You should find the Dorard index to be 0.692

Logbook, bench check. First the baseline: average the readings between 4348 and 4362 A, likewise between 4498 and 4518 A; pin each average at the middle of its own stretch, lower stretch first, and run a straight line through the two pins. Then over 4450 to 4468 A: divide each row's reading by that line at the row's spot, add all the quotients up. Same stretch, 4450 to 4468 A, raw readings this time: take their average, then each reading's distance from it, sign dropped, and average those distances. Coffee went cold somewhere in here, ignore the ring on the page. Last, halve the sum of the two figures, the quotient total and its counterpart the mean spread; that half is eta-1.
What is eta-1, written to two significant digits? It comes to 3.6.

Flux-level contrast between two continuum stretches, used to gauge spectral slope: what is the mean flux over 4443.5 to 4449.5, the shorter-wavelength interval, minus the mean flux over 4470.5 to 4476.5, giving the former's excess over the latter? -18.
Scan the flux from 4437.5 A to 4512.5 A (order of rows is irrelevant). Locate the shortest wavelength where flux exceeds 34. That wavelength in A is 4448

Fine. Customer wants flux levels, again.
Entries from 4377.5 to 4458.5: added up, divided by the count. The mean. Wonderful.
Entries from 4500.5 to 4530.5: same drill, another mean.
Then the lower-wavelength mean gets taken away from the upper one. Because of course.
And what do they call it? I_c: 22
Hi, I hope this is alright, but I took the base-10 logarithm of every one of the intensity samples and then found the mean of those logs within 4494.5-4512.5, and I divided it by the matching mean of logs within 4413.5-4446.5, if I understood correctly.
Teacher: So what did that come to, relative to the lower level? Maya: 1.23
